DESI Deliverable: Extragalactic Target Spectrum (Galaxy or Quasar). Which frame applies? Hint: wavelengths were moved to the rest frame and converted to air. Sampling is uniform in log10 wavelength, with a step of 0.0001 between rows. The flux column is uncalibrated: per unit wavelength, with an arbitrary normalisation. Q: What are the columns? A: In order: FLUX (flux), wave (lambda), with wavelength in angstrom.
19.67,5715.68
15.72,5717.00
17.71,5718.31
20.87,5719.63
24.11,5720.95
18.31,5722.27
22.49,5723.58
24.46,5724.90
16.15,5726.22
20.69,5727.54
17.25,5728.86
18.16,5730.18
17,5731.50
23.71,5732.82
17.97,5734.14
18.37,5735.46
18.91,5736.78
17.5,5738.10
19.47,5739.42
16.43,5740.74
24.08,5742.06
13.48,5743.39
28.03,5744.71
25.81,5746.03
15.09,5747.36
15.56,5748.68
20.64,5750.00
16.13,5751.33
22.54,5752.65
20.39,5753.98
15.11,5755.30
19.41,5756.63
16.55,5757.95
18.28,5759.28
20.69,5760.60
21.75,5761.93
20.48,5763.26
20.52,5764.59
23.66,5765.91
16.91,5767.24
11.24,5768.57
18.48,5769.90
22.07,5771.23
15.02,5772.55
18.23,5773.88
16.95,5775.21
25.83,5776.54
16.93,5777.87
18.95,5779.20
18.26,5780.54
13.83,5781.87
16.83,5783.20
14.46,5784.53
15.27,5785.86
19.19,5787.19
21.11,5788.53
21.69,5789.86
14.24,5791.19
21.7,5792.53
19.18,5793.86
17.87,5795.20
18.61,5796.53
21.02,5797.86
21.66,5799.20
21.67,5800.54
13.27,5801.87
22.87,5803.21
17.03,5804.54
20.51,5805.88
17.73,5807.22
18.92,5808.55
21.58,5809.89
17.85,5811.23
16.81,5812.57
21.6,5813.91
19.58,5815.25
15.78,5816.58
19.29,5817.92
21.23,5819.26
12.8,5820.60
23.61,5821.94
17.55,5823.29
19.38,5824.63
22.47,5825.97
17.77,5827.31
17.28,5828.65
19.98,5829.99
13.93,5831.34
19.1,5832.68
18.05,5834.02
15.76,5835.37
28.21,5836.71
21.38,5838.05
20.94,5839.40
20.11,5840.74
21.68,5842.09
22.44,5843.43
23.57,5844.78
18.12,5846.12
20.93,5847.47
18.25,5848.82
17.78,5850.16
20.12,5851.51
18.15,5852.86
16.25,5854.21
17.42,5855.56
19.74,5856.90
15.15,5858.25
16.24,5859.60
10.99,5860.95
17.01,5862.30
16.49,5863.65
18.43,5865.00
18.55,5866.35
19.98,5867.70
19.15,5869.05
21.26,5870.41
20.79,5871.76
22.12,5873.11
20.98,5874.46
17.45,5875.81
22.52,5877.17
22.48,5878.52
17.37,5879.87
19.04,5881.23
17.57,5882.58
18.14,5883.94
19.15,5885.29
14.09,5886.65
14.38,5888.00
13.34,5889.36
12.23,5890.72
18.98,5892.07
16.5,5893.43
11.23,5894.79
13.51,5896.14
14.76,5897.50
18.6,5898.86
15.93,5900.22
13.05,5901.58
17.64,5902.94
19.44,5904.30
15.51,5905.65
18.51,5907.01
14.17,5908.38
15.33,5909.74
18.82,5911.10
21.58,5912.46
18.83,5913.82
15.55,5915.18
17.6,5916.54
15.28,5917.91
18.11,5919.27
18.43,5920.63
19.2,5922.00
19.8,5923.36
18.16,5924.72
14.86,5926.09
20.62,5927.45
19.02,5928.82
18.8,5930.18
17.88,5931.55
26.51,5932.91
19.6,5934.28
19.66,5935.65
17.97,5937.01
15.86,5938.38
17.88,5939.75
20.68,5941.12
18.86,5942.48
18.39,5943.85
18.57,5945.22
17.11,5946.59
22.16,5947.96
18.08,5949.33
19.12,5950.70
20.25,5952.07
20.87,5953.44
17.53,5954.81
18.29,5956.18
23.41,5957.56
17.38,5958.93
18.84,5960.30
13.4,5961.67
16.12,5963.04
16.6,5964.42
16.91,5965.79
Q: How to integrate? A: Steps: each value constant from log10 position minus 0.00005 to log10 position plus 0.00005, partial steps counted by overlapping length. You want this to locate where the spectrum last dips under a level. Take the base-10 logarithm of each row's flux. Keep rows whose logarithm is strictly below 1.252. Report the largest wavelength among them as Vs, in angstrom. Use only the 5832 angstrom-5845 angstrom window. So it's 5835.37 angstrom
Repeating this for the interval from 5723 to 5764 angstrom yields 5757.95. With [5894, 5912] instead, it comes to 5909.74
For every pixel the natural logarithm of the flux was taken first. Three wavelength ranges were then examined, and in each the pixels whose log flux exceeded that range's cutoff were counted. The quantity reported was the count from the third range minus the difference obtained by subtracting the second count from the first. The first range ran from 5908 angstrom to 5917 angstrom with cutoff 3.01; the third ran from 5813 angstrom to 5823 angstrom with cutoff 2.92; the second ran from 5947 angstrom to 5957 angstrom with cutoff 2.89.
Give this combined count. 10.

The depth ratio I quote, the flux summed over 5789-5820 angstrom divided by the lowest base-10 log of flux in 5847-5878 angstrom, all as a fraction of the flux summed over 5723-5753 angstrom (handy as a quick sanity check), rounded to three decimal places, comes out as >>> 0.943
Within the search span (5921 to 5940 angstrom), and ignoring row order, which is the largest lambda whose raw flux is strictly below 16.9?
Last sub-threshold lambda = 5938.38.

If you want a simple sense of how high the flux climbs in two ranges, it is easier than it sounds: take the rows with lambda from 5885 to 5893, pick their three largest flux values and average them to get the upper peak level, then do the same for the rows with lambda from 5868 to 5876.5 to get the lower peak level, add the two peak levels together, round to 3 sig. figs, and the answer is 39.0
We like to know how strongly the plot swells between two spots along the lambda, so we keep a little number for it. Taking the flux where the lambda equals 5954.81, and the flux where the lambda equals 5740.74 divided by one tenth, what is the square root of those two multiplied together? 54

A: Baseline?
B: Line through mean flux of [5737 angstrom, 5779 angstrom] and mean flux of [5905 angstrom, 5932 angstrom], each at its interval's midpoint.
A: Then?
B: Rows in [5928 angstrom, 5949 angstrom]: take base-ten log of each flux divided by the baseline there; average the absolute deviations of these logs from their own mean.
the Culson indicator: 0.035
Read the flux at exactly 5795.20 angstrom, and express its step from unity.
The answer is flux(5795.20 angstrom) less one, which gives 17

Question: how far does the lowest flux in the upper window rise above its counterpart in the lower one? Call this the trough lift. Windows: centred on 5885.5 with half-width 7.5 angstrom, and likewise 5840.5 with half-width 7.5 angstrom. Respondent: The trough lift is -3.5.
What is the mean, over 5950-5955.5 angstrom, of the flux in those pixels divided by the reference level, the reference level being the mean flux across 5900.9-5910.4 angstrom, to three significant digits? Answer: 1.20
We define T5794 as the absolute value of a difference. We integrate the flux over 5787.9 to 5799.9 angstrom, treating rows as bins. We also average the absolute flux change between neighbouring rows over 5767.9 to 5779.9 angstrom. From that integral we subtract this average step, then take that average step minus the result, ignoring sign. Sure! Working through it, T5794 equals 226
